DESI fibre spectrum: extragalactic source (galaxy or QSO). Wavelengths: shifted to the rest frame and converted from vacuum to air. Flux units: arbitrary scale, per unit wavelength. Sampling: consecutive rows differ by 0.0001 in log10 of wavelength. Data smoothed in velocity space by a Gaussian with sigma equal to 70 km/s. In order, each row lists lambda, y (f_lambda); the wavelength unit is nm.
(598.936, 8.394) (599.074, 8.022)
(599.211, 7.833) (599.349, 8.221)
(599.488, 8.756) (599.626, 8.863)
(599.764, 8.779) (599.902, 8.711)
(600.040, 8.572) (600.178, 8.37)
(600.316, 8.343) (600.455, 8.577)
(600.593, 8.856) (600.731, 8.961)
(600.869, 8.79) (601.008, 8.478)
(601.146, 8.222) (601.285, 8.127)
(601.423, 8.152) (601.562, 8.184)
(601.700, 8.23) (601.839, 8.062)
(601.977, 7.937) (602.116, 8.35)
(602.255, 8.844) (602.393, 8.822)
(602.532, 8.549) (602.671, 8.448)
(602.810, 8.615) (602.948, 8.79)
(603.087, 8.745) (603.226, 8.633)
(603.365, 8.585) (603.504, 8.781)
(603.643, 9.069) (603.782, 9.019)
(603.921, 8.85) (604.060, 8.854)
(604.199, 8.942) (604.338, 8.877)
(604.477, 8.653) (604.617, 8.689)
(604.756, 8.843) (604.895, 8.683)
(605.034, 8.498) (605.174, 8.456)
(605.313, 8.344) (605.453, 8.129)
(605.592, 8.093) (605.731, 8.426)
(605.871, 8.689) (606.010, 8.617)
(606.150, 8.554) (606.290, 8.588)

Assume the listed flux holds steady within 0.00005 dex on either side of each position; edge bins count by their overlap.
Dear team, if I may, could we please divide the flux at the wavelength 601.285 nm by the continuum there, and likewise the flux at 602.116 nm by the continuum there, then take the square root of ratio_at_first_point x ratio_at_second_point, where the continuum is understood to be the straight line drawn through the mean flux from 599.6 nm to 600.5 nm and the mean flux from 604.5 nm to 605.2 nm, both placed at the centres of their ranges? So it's 0.96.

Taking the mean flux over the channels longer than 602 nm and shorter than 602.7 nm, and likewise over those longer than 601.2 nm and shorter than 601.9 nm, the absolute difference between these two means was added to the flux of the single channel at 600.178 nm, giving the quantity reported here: 8.8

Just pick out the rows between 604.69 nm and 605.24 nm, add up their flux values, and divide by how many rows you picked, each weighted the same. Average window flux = 8.62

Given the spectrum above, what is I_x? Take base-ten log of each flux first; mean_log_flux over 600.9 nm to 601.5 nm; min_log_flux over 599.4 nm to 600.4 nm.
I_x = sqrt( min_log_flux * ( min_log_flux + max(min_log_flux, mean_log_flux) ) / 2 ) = 0.921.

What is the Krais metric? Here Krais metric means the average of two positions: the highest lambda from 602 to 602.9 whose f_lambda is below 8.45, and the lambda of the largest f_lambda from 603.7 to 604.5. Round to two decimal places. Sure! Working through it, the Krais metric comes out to 603.23 nm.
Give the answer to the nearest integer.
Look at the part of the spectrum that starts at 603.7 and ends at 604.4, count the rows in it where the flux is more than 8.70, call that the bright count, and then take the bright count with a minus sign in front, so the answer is -5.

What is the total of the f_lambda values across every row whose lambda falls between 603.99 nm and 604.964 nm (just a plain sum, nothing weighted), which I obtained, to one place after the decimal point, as 61.5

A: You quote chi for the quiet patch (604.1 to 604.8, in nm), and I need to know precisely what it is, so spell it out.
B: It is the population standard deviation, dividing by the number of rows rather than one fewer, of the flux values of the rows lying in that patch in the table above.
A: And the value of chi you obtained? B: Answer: 0.11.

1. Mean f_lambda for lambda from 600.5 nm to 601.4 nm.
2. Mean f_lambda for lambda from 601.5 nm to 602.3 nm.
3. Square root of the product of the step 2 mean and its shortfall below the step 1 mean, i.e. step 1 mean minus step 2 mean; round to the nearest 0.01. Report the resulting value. 1.59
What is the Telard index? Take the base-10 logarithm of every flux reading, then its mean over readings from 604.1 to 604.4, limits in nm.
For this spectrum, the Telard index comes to 0.950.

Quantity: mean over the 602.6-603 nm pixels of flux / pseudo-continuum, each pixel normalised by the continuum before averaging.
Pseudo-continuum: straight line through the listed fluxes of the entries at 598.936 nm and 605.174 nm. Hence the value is 1.02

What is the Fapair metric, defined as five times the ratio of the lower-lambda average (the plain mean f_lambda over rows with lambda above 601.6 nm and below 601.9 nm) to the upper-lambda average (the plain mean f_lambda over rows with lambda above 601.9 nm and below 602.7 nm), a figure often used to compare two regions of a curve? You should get 4.80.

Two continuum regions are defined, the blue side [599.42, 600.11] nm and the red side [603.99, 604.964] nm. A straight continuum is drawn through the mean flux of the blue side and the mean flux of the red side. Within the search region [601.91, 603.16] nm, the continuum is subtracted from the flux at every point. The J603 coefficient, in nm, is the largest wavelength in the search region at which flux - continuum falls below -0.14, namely 602.810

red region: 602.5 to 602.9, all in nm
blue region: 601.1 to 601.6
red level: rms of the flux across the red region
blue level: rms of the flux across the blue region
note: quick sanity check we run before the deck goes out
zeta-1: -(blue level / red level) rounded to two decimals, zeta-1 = -0.96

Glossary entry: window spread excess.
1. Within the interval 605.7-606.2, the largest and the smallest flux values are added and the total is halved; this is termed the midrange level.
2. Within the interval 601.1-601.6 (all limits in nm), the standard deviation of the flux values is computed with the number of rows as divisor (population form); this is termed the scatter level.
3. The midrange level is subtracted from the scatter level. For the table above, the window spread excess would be -8.52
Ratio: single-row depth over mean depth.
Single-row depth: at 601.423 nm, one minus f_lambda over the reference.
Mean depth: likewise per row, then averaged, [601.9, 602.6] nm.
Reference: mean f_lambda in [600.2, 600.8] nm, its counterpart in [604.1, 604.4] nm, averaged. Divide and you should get 2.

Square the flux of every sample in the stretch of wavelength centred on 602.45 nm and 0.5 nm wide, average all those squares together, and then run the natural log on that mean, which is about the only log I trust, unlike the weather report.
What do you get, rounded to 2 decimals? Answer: 4.32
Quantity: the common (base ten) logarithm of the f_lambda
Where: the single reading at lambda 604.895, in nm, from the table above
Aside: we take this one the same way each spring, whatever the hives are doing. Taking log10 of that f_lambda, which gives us 0.94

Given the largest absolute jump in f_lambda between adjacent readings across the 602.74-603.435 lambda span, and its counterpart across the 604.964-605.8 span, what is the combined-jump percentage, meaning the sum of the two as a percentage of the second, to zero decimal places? 153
